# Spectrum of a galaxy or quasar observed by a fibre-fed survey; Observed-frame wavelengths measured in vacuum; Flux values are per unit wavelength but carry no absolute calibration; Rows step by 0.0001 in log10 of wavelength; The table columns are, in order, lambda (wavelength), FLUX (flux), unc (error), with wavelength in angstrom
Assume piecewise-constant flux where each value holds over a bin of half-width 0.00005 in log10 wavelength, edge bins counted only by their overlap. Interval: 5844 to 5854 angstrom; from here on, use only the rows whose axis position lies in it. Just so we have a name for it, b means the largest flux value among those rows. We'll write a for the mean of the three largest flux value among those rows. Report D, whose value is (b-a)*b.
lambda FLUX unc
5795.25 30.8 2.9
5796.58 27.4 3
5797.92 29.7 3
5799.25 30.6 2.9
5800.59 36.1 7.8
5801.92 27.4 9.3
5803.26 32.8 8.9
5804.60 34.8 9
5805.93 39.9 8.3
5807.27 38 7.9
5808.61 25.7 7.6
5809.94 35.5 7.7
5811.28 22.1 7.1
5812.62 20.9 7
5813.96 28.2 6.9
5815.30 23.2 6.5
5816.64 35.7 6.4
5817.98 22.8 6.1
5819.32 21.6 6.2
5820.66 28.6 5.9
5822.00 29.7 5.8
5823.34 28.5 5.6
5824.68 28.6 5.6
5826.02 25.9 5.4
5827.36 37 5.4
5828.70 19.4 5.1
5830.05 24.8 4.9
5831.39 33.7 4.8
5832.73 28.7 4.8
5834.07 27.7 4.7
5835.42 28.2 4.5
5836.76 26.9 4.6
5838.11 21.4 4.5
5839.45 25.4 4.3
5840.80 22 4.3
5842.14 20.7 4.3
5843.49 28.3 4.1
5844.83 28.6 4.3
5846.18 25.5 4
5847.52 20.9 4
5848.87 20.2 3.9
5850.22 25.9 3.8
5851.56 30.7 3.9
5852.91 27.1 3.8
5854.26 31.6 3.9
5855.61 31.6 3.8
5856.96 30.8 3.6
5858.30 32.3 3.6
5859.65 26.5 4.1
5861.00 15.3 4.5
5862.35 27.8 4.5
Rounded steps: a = 28.8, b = 30.7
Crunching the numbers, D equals 58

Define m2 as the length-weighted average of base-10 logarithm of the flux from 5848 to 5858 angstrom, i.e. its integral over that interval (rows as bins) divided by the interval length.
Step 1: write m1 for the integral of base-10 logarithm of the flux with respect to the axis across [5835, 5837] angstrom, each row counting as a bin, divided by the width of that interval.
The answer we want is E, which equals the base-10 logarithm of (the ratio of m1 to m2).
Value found -0.001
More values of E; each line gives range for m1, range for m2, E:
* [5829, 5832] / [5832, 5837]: -0.004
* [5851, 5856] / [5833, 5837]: 0.010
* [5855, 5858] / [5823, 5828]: 0.007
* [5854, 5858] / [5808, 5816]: 0.027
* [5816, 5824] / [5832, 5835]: -0.004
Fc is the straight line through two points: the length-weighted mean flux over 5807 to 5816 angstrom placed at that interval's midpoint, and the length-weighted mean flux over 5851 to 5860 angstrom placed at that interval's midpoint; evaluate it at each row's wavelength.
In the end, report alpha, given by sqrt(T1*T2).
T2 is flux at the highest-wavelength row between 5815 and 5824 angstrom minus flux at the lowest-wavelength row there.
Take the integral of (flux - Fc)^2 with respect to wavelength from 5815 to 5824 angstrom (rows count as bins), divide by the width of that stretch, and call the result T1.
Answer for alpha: 11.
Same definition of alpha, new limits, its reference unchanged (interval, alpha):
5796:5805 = 15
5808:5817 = 18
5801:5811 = 23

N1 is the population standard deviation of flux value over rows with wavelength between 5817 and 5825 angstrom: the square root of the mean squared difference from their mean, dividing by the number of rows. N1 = 3.2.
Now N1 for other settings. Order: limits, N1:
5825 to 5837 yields 4.8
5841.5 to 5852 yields 3.8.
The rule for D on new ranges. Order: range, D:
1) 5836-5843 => 57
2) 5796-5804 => 106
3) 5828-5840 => 118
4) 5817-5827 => 22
